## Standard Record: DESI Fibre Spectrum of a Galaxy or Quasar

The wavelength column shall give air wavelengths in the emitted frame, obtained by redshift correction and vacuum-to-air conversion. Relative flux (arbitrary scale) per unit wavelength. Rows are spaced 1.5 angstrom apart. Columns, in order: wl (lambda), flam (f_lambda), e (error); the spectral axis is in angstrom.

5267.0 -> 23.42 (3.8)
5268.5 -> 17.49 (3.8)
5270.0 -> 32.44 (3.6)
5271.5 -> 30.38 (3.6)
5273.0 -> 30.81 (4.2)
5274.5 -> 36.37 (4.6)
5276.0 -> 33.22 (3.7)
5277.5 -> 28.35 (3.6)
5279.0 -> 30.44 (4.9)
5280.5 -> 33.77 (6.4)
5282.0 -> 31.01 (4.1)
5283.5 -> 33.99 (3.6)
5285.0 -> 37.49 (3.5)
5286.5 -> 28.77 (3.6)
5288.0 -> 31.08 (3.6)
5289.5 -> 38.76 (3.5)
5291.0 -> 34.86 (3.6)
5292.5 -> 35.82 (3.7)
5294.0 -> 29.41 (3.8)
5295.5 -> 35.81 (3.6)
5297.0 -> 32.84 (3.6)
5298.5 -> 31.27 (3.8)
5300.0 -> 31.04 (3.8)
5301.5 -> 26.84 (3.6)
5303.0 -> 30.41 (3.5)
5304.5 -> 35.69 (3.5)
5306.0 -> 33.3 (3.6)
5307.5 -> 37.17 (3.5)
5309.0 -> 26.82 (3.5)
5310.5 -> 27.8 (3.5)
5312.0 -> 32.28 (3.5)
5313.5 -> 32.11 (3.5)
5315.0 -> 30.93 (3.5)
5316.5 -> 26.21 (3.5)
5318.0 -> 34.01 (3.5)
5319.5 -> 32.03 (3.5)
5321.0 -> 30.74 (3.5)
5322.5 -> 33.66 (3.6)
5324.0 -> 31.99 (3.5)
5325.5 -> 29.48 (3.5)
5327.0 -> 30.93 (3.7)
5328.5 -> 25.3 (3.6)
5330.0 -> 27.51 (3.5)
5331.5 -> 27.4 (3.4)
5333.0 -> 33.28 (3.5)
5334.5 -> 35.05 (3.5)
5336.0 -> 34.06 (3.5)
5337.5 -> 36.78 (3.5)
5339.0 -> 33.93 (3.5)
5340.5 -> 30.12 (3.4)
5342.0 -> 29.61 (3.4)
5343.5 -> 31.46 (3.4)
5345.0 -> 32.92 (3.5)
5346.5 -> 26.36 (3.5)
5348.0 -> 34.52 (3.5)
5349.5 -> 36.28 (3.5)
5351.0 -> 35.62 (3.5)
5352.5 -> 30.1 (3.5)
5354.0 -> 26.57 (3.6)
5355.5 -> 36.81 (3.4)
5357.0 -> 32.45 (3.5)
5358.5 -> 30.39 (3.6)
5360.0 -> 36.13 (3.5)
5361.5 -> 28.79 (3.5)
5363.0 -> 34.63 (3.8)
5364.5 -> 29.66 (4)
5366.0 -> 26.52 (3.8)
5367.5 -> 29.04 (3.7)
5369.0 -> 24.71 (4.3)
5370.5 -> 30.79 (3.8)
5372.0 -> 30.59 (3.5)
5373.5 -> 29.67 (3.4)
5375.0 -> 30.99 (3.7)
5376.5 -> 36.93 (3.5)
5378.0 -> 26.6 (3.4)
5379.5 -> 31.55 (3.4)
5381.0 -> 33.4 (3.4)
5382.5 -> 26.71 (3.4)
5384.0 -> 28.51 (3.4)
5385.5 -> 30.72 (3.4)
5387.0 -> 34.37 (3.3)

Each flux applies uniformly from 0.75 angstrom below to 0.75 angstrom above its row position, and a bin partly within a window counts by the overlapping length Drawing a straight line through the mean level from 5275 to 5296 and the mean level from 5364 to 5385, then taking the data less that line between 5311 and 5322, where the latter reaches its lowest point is 5316.5 angstrom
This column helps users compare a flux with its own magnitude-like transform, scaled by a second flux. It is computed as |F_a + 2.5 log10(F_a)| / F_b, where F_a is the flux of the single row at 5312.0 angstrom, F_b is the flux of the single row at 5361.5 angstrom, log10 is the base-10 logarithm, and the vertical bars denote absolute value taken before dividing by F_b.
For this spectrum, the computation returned 1.25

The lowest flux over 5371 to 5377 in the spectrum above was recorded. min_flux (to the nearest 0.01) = 29.67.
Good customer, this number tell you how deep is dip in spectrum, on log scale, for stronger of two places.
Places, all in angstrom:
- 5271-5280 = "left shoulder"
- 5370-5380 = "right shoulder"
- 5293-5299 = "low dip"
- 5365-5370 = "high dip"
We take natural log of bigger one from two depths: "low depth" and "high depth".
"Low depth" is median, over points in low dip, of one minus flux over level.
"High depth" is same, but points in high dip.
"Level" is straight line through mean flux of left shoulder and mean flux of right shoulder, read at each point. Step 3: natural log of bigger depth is -1.92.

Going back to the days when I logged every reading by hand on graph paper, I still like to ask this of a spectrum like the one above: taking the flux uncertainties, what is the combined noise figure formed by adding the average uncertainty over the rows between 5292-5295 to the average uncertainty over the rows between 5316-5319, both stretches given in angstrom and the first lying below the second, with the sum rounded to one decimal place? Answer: 7.2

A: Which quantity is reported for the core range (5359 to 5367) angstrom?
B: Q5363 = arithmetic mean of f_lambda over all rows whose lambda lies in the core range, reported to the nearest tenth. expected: 31.1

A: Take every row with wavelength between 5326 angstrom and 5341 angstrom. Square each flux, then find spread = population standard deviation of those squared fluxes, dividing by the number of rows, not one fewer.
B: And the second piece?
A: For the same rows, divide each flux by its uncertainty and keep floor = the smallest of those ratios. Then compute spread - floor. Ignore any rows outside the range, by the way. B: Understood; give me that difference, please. 216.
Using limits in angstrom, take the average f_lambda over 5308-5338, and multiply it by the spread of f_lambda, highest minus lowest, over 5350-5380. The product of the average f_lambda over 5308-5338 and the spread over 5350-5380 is 378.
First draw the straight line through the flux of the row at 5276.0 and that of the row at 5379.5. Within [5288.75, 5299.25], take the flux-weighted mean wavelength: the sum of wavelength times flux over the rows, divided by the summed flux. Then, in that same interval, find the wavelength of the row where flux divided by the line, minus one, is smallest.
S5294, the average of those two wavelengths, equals 5293.9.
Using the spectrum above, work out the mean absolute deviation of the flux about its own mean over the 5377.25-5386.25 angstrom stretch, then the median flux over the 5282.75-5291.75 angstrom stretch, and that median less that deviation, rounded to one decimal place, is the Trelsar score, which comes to 32.1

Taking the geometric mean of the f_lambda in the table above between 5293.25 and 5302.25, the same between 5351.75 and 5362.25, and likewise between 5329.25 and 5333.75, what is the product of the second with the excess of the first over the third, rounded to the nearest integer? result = 57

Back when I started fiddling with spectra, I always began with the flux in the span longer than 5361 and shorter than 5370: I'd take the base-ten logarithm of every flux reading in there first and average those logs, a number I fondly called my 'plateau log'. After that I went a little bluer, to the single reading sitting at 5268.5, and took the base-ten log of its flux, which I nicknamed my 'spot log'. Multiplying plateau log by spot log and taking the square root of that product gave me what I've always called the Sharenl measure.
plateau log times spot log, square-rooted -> 1.35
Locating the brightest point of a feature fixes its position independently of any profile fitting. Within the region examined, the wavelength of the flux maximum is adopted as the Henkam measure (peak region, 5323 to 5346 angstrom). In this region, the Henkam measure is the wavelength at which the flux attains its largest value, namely 5337.5 angstrom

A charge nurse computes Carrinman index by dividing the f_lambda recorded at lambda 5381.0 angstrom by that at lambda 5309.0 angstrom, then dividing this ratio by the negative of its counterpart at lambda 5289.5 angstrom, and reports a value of -0.0321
